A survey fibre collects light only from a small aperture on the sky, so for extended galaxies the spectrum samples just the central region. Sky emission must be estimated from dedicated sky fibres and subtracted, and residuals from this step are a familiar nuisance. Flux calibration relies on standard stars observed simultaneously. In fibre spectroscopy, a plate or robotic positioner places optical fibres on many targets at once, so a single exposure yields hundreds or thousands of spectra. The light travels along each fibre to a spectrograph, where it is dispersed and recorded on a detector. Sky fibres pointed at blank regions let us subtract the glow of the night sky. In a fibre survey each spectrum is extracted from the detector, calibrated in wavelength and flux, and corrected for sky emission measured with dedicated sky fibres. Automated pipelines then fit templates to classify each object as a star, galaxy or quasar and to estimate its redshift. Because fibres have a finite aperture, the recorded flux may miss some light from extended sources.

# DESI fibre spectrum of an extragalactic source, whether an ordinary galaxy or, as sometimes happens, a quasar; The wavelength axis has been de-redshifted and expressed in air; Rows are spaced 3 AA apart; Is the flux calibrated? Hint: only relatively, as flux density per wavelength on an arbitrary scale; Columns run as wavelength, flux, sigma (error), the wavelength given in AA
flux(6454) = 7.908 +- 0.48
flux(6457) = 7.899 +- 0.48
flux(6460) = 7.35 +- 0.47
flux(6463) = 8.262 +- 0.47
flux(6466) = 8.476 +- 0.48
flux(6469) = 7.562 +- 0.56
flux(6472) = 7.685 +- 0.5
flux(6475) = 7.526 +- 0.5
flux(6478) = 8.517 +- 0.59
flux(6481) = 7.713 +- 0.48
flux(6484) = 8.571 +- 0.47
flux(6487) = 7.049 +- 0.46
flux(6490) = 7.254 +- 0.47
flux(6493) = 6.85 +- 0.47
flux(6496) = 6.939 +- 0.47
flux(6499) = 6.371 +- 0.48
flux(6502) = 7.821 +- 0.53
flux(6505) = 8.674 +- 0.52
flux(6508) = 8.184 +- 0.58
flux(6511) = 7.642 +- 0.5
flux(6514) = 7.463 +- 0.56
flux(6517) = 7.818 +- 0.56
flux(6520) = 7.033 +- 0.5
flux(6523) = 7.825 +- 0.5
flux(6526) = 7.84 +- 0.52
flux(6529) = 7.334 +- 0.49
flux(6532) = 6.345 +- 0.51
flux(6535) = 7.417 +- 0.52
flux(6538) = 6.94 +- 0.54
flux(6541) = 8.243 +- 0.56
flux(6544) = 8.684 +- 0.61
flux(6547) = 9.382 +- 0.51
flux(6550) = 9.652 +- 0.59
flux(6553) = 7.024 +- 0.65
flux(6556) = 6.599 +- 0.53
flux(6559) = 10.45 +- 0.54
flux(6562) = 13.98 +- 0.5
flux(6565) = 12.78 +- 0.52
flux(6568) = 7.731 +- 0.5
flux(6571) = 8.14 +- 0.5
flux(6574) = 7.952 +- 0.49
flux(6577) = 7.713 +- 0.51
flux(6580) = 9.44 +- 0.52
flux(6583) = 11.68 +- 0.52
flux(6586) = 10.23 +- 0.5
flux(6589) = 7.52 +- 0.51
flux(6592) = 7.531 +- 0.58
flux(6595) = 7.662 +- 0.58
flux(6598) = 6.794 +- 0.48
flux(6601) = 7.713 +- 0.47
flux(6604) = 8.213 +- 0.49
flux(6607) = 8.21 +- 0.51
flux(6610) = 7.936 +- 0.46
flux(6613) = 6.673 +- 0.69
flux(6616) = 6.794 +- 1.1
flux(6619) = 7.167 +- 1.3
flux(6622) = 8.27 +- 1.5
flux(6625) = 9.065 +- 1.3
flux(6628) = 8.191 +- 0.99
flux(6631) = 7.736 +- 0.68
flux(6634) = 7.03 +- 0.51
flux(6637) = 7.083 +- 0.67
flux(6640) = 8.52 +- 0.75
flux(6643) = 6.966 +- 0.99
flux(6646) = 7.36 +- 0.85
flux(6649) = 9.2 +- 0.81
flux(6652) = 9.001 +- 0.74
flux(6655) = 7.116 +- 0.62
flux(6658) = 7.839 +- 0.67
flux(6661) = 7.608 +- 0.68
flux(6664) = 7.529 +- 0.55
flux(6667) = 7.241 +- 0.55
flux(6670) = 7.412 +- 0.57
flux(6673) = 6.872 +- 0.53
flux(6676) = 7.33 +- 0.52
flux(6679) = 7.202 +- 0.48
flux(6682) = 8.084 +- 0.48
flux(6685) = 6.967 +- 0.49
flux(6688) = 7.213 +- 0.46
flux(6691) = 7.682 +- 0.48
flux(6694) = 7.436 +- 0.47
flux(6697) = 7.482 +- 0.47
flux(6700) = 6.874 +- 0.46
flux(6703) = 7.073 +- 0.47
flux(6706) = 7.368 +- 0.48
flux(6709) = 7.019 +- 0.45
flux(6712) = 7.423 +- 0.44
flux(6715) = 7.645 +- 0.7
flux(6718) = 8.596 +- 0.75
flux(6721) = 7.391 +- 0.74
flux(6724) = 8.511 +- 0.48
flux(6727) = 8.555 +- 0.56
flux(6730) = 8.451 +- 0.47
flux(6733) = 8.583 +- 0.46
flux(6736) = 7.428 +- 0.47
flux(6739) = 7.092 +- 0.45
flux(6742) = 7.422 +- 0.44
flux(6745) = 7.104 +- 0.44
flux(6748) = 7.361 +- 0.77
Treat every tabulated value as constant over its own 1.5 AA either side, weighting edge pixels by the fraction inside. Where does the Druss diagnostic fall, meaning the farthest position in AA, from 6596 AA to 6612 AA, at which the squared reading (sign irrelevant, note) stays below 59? 6598 AA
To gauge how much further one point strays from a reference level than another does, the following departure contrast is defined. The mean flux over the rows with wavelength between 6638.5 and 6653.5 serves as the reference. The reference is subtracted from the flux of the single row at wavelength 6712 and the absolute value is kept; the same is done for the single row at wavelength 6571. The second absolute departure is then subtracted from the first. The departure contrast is 0.7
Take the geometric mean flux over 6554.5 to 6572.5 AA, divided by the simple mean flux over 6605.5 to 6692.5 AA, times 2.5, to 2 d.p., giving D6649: 3.14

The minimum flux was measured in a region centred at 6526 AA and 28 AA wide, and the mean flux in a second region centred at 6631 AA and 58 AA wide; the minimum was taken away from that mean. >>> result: 1.5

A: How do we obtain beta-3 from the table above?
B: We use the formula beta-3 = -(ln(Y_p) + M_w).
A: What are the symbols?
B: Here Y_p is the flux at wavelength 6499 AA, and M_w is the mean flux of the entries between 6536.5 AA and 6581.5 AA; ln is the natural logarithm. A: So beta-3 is -10.8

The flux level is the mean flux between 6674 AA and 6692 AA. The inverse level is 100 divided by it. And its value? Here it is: 13.5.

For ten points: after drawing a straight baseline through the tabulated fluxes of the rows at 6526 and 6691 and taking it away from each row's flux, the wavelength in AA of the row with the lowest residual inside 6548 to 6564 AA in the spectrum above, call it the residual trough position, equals 6556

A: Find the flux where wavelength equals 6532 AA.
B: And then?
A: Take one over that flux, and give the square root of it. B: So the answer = 0.397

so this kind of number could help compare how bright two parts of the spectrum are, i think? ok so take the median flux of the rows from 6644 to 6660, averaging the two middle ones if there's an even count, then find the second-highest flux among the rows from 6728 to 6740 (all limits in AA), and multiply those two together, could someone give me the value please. 66.2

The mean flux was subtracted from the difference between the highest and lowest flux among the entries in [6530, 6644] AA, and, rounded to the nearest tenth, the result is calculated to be -0.7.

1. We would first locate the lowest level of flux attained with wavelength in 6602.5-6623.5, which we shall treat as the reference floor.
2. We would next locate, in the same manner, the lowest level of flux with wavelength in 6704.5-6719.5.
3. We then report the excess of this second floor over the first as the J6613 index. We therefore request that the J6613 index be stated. 0.35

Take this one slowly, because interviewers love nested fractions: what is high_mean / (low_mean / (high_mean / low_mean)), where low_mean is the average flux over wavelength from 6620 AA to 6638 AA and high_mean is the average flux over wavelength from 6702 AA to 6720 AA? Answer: 0.91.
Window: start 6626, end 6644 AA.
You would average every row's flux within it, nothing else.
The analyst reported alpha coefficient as 7.6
